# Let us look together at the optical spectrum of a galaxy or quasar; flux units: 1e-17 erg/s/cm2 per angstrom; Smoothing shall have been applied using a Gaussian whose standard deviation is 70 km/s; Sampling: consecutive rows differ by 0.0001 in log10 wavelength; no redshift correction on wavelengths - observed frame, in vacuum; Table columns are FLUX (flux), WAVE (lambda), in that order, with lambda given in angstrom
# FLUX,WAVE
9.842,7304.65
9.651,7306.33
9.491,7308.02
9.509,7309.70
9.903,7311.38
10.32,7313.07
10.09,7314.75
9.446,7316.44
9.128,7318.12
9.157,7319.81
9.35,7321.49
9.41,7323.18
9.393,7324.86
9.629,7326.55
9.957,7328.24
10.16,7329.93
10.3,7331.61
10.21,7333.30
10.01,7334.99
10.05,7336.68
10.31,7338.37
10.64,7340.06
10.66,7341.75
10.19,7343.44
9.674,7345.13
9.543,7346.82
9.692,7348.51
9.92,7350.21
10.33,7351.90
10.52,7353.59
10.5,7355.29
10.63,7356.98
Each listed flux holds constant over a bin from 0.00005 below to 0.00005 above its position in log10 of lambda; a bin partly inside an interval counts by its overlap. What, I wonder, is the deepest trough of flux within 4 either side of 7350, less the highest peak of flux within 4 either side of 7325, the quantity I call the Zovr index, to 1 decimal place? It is -0.4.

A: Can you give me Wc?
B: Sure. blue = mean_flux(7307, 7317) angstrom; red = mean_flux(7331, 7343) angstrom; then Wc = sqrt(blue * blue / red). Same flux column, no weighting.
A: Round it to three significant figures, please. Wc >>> 3.05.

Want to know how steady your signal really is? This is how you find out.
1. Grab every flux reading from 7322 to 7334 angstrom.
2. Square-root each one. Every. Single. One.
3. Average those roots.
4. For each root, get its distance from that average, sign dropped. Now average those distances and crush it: 0.0531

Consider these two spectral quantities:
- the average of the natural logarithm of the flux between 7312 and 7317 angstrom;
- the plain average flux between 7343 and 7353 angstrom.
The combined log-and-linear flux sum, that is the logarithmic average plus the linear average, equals 12.19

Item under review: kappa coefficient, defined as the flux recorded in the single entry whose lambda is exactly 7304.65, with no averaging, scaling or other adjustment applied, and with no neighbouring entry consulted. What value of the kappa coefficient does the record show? 9.842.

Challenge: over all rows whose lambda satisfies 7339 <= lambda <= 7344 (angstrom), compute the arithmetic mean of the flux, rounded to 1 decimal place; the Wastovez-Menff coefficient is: 10.5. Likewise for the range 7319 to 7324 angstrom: 9.3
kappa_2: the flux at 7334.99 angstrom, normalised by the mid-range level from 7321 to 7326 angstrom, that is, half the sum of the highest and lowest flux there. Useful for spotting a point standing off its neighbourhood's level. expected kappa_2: 1.07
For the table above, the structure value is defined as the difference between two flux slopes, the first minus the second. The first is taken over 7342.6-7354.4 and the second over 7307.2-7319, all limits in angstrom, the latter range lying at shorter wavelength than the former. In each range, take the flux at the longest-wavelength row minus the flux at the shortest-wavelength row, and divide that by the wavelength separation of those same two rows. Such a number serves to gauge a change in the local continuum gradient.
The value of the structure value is 0.07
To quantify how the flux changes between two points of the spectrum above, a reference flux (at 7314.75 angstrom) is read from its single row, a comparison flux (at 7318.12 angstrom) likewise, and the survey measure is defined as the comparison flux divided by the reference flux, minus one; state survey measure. -0.10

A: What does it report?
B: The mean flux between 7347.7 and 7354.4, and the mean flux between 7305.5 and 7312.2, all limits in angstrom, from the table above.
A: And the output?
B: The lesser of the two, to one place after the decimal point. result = 9.6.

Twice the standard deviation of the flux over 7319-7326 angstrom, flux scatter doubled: 0.2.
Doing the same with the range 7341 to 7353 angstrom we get 0.8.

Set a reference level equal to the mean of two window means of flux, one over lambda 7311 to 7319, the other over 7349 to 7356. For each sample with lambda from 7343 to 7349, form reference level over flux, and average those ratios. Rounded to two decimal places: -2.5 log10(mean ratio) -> -0.03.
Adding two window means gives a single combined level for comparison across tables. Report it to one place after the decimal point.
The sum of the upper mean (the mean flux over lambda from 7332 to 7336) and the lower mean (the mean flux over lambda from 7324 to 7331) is 19.9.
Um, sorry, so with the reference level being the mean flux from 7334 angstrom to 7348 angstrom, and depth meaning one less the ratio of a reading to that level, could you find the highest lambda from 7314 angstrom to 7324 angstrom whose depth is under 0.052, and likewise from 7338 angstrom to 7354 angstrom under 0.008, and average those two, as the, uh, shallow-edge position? 7334.2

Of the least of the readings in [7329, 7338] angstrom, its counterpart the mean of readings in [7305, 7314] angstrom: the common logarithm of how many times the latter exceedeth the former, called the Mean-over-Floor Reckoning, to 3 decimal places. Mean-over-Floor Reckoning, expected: -0.010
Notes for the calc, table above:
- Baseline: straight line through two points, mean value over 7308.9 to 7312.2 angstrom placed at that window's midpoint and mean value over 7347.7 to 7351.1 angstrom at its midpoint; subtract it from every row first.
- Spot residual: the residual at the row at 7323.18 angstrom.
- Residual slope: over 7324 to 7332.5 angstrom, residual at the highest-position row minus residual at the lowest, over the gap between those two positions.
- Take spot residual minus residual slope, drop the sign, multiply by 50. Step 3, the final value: 23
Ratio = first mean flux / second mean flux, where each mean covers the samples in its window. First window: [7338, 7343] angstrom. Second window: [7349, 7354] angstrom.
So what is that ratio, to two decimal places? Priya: 1.03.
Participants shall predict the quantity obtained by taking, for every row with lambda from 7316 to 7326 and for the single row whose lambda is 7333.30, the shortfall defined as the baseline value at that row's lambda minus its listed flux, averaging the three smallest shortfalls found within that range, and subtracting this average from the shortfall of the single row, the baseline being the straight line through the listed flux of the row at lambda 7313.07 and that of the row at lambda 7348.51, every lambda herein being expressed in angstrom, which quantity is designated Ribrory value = -1.0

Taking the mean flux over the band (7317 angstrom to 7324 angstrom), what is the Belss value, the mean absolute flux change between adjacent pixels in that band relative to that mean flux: 0.0101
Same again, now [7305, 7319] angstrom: 0.0321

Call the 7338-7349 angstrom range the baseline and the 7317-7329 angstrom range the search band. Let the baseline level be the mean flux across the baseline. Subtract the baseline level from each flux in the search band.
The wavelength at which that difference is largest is 7328.24 angstrom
